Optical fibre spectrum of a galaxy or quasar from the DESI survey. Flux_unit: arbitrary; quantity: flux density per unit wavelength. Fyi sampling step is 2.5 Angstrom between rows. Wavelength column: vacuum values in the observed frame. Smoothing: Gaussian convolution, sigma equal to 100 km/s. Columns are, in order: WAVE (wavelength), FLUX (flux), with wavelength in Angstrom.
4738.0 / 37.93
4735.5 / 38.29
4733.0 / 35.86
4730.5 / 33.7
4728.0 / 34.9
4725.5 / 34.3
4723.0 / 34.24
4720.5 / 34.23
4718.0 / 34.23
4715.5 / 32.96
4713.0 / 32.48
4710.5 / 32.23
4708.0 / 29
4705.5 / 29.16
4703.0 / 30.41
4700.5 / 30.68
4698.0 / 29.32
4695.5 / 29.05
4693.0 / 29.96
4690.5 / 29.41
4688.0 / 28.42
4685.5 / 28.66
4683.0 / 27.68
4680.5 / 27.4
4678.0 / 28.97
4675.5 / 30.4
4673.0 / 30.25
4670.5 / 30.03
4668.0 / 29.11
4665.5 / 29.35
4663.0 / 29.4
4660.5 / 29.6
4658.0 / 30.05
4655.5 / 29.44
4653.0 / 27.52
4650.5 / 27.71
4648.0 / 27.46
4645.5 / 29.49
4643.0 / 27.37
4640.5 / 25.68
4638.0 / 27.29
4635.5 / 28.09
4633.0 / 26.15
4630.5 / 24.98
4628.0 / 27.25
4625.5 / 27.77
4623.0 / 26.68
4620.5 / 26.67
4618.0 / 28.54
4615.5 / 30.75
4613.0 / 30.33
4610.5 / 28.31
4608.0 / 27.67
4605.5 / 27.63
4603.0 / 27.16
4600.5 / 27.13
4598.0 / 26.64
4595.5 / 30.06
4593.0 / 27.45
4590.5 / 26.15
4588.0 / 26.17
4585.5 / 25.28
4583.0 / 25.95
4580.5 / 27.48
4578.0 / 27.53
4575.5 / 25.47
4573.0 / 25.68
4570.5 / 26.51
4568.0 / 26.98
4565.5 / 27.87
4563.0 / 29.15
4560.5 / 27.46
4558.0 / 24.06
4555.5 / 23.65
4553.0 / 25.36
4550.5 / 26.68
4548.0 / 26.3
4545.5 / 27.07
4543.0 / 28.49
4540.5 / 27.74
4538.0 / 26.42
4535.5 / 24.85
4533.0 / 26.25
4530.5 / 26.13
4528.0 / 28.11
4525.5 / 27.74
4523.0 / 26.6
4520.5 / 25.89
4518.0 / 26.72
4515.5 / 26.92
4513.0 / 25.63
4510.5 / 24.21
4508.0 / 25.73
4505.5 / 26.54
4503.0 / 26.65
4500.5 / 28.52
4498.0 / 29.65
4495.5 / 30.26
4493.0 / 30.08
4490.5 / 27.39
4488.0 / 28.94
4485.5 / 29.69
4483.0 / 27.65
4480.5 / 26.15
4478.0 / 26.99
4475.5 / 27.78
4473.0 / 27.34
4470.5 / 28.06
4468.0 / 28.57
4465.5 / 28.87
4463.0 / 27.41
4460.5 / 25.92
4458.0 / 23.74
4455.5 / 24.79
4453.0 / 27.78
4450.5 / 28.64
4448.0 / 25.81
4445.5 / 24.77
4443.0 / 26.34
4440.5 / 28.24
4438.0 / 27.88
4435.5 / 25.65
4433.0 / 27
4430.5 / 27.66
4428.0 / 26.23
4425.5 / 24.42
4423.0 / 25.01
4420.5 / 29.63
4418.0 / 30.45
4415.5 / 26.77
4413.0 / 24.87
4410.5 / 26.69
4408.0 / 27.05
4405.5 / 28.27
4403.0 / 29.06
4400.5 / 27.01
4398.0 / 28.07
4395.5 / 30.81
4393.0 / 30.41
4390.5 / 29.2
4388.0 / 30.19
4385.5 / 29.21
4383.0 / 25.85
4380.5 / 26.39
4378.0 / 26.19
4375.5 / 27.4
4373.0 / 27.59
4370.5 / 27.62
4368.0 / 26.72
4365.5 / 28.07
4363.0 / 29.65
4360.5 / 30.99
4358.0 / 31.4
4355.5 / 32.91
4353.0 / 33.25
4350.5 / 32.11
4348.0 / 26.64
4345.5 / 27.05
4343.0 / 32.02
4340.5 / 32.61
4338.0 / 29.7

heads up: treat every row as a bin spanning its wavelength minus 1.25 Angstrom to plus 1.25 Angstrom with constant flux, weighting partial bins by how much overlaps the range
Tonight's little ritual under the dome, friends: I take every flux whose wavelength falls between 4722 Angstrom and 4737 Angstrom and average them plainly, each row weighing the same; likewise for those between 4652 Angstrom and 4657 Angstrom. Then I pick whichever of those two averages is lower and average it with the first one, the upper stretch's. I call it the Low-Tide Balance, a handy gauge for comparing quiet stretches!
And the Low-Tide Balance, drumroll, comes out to 32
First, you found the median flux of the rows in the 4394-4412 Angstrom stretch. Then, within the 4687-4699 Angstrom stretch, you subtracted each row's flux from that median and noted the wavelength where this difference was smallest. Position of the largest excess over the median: 4693.0 Angstrom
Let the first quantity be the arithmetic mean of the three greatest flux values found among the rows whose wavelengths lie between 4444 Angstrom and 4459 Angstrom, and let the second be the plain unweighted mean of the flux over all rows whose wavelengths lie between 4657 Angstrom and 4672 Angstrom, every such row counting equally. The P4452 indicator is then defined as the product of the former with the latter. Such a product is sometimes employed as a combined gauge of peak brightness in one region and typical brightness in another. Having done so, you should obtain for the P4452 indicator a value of 811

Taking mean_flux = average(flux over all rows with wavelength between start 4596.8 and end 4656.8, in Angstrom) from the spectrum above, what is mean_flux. 27.7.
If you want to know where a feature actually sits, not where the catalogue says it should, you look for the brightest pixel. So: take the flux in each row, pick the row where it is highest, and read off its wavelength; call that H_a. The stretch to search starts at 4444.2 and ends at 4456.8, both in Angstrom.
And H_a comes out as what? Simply 4450.5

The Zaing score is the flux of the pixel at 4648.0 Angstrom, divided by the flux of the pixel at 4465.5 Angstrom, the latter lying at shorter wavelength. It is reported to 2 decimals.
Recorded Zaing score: 0.95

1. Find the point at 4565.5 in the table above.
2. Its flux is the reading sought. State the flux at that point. 27.87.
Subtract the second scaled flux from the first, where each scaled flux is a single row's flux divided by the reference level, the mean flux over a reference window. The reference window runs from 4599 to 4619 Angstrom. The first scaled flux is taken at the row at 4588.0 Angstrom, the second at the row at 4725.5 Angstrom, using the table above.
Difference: -0.29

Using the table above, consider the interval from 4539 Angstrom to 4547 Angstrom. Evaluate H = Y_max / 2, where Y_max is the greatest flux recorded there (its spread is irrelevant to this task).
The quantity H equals 14.2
